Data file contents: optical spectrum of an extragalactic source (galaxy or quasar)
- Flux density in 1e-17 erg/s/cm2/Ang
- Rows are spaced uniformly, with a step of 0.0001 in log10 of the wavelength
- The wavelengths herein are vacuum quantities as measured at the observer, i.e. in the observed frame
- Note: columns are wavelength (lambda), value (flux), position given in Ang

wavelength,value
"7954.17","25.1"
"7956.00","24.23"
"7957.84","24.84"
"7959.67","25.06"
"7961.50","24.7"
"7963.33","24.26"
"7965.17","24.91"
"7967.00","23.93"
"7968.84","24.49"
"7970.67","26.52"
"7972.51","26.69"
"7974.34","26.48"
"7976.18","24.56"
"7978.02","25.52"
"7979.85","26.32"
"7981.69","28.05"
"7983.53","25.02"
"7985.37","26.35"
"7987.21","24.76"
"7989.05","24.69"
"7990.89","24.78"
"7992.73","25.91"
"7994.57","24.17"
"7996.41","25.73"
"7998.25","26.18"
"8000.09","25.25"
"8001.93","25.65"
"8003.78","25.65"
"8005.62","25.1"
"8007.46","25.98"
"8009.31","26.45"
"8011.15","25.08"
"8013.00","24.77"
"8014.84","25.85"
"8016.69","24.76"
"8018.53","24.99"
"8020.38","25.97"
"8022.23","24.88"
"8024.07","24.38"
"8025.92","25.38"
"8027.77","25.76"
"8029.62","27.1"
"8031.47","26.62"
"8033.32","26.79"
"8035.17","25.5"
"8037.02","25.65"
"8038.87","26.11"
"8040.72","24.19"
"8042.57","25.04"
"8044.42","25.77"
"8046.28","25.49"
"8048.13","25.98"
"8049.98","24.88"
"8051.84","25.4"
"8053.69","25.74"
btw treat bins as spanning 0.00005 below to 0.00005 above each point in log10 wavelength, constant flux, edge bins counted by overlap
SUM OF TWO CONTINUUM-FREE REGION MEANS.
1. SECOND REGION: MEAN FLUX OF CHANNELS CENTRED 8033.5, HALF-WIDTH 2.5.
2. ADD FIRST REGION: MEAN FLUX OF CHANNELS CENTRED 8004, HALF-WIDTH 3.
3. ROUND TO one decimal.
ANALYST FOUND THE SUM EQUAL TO 51.8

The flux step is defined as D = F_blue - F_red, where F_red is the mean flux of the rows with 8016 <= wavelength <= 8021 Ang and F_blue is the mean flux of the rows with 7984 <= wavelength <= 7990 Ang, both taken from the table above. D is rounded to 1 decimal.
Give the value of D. 0.0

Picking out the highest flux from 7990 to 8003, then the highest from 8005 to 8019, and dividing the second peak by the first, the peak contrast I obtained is 1.01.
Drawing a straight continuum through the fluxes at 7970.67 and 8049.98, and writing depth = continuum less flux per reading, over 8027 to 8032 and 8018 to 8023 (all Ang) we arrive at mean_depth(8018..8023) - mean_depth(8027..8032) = 1.4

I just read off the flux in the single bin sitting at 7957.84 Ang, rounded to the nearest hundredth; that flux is 24.84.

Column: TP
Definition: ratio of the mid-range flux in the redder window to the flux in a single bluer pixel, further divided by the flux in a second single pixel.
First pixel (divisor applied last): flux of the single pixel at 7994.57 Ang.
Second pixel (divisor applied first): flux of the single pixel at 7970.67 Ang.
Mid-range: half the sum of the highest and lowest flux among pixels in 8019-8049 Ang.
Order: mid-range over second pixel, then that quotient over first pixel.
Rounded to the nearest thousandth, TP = 0.040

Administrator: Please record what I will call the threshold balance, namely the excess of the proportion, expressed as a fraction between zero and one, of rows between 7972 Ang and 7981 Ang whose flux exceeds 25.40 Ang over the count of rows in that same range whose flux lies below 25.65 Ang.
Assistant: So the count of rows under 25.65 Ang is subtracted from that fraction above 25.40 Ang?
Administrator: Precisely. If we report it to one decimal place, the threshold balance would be -1.2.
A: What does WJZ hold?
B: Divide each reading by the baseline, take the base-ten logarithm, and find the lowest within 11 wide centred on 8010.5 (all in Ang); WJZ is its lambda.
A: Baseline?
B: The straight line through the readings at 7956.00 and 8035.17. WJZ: 8013.00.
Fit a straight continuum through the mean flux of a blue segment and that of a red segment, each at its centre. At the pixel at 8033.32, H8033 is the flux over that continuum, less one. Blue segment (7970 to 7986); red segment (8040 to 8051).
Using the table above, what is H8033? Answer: 0.055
